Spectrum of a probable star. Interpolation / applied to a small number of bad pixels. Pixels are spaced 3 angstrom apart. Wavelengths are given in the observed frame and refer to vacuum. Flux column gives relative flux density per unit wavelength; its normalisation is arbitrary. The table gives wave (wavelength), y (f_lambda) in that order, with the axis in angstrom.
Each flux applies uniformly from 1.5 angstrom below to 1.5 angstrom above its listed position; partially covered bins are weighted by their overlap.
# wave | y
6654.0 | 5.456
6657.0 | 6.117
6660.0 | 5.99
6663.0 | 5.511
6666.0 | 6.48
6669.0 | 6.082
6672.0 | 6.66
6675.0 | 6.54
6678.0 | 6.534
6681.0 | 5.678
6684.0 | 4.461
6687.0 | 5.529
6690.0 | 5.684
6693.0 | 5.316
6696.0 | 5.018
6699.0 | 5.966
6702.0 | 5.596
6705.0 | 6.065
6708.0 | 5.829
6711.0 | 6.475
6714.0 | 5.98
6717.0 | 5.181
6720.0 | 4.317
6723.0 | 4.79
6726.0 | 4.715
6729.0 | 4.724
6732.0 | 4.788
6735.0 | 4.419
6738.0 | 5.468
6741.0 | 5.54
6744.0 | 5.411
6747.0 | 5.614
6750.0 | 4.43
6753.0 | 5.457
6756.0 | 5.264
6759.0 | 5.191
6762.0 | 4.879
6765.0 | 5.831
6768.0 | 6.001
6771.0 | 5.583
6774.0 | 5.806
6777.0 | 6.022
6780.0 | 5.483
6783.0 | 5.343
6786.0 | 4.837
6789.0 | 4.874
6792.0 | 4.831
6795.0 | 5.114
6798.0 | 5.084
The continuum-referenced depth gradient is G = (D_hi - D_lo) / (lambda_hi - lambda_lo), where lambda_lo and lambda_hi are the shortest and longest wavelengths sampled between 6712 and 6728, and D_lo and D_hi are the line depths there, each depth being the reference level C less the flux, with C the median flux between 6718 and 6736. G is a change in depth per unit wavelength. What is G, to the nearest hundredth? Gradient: 0.11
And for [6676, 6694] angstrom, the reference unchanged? 0.08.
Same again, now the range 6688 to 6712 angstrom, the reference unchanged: -0.04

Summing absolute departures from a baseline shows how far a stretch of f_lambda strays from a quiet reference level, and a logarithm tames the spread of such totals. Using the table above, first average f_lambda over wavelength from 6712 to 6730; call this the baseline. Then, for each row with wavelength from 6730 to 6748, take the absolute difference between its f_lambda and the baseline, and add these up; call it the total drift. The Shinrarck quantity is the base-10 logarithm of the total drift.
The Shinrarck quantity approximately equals 0.5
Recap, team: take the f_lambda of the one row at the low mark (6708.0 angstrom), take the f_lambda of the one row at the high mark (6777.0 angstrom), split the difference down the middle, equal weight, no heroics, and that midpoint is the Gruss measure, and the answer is 5.9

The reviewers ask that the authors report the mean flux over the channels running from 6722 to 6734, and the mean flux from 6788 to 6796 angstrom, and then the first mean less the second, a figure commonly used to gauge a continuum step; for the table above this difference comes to -0.19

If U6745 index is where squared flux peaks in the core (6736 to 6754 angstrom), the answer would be 6747.0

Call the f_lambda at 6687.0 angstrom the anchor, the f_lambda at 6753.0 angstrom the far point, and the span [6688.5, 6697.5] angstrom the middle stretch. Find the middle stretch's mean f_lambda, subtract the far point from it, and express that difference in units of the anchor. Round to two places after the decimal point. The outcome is -0.02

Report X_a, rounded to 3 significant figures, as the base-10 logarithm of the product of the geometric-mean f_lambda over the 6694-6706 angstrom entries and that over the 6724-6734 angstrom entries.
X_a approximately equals 1.43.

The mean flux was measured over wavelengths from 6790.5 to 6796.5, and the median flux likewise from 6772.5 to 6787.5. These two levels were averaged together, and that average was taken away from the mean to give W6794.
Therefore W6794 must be -0.26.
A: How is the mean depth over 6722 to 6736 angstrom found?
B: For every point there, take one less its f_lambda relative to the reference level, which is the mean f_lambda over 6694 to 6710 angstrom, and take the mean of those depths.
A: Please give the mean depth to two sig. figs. 0.18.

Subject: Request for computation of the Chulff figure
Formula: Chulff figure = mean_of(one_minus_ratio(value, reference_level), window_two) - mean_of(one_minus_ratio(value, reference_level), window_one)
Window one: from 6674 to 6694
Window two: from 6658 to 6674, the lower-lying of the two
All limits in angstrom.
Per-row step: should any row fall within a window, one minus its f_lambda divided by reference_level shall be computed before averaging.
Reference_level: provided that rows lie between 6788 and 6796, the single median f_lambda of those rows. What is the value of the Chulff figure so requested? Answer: -0.10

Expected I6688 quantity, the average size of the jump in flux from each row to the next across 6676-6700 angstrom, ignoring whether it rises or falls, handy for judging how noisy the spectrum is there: 0.70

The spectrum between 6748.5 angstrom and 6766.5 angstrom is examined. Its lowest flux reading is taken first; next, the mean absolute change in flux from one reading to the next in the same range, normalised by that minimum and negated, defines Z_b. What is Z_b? -0.12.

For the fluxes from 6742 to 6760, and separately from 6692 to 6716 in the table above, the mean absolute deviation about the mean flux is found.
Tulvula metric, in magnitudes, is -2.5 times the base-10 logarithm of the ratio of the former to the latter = 0.26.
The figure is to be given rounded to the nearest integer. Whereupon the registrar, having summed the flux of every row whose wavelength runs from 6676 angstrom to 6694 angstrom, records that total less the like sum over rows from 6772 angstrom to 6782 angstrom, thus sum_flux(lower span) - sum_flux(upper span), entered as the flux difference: 16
